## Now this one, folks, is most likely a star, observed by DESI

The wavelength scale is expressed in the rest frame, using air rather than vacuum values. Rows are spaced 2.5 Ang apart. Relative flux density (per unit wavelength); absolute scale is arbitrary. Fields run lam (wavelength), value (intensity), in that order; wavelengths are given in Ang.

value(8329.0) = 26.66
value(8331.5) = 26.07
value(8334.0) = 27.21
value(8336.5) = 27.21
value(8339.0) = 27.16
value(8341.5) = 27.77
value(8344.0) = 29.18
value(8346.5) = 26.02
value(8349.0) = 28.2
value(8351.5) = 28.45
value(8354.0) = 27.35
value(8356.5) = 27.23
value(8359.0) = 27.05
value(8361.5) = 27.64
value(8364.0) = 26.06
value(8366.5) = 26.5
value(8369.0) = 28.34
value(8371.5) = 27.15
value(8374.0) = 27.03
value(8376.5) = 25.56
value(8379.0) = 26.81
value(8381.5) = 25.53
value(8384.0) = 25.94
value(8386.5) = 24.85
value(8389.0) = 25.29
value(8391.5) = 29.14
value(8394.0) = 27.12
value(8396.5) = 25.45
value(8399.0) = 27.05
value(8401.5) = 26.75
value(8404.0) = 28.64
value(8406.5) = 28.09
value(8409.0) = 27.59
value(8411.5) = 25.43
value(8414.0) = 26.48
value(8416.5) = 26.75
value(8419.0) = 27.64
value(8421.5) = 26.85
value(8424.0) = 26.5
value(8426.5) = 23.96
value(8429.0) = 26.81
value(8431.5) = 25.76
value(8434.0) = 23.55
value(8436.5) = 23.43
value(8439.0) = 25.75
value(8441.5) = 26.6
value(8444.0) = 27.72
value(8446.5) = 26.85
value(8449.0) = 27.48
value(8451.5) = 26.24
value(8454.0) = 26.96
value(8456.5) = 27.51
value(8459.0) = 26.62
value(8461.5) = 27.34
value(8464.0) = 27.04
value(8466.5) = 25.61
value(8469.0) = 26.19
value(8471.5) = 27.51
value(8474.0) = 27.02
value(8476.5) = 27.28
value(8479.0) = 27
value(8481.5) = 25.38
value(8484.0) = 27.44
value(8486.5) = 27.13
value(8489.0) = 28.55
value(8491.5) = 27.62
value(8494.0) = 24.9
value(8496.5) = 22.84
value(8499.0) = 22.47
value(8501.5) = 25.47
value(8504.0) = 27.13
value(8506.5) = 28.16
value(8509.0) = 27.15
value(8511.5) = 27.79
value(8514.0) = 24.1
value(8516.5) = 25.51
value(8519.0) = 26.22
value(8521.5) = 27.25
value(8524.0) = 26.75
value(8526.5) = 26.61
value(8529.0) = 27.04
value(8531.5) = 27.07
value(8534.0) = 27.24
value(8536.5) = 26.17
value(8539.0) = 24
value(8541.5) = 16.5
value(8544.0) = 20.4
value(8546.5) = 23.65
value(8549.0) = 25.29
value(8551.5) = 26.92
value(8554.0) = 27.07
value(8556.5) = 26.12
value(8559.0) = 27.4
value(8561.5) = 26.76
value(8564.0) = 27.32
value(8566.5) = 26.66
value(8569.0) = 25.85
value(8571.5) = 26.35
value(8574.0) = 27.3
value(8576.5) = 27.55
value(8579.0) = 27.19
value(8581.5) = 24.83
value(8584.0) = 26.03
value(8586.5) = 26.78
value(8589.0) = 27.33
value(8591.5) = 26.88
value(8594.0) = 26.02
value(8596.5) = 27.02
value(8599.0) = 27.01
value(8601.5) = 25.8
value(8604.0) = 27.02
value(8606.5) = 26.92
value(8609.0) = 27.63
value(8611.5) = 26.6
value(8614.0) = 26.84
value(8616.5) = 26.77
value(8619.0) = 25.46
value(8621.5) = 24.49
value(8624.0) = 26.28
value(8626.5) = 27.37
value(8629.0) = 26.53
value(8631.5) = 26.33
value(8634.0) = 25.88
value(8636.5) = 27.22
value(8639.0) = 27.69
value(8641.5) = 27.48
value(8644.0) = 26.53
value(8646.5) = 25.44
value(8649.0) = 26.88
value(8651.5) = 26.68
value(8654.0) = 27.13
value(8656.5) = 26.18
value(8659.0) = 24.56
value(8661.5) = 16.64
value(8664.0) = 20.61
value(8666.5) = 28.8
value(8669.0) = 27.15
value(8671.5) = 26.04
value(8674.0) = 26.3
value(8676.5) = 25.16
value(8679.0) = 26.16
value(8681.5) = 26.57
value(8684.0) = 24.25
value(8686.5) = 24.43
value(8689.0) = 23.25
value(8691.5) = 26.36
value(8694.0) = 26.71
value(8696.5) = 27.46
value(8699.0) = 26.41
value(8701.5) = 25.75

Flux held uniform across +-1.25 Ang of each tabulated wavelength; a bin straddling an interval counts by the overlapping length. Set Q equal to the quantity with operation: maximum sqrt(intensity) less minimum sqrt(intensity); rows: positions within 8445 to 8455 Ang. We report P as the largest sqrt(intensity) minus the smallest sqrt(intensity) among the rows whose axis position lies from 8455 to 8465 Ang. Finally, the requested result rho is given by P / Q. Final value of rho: 0.71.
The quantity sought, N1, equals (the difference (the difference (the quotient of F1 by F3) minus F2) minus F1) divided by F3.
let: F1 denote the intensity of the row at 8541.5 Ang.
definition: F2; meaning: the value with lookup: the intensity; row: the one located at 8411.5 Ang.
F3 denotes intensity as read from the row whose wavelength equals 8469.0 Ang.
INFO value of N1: -1.58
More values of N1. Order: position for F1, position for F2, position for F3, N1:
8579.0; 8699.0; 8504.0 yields -1.94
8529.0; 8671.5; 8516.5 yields -2.04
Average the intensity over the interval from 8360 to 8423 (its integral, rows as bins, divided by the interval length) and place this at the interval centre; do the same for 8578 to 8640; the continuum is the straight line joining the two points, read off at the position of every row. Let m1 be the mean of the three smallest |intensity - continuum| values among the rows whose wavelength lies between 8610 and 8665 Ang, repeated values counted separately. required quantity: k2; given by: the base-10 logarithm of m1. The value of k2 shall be -1.6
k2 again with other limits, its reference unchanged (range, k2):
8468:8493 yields -0.4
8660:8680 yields -0.5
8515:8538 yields -0.7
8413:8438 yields -1.2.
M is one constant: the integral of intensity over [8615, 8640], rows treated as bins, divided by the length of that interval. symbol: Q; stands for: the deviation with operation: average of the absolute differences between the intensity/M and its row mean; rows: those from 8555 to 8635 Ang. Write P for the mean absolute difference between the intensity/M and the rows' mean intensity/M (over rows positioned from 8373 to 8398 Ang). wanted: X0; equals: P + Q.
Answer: 0.060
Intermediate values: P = 0.04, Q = 0.022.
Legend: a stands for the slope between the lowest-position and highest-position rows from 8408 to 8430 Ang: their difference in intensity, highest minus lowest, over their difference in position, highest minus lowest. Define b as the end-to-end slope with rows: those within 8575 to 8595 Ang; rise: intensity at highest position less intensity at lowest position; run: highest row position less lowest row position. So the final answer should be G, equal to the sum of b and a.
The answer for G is -0.13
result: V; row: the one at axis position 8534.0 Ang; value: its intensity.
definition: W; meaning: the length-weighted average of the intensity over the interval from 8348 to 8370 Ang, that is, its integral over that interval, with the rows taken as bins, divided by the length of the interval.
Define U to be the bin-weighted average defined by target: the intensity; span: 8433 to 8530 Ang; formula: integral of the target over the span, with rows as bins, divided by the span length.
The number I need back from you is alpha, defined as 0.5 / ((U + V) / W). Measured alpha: 0.255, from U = 26.4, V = 27.24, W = 27.4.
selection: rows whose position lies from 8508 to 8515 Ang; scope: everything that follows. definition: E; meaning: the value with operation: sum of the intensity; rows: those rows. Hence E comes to 79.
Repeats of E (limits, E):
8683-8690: 72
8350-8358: 83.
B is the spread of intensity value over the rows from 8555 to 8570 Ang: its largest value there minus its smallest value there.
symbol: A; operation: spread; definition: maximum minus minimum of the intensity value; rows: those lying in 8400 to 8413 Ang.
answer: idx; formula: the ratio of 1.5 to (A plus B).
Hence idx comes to 0.32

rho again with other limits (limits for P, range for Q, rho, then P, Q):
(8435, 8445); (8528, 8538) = 4.10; 0.42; 0.10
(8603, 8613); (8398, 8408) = 0.55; 0.10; 0.18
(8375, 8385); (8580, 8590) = 0.51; 0.13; 0.24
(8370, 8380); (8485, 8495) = 0.44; 0.15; 0.35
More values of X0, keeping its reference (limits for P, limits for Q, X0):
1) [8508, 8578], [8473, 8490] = 0.079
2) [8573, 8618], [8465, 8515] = 0.071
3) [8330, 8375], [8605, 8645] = 0.047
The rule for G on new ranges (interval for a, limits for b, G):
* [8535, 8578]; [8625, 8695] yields 0.02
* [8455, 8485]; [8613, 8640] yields 0.03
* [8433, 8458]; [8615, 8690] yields 0.13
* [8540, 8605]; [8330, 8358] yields 0.21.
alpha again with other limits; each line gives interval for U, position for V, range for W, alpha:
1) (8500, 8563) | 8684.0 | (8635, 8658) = 0.268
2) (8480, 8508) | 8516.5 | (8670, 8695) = 0.247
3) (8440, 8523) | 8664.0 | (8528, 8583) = 0.272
